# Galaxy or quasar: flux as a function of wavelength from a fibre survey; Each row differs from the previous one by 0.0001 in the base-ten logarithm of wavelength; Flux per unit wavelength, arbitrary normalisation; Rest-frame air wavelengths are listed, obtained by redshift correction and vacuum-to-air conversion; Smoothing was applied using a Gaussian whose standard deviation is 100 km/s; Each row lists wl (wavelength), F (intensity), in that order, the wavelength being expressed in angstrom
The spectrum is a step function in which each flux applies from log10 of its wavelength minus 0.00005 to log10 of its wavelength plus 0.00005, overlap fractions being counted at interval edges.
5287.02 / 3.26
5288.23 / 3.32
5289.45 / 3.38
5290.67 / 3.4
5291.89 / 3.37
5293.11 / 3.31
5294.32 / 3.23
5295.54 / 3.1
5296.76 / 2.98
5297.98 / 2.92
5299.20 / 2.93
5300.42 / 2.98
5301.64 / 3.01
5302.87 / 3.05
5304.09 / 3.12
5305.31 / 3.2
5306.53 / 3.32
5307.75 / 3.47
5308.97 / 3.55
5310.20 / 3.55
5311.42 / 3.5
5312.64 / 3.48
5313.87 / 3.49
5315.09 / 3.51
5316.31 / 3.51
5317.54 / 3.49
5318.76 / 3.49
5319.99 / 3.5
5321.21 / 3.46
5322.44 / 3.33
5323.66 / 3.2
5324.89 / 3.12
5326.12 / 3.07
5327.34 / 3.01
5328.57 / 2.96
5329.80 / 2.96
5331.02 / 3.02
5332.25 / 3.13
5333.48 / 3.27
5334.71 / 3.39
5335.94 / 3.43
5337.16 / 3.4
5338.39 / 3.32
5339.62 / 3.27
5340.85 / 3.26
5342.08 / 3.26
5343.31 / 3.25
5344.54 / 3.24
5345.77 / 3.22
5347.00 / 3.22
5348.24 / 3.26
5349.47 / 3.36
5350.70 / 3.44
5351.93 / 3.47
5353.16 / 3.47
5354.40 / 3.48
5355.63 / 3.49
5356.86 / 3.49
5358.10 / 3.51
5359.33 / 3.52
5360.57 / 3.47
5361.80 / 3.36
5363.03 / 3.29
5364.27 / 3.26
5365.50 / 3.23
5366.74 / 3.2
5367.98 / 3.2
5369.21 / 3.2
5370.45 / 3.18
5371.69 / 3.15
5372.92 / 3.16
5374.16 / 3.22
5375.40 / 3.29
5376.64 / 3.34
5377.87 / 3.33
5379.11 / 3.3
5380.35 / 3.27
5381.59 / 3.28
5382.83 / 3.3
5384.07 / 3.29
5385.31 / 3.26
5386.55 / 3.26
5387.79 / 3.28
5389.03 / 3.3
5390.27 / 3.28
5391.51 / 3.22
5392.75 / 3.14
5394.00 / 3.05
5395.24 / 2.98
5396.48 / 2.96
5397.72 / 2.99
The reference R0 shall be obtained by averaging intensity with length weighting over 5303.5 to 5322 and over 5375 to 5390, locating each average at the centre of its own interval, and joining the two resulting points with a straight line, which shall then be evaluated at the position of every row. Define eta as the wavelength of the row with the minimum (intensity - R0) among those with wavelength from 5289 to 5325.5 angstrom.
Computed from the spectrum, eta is 5297.98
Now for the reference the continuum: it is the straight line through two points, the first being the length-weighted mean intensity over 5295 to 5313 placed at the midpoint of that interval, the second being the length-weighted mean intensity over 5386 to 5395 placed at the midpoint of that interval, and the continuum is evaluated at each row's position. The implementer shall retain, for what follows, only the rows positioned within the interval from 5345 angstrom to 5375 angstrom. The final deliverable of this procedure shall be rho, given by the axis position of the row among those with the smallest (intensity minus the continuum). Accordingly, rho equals 5371.69 angstrom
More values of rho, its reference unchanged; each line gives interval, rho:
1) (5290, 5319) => 5297.98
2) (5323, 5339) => 5329.80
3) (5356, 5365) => 5364.27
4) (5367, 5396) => 5395.24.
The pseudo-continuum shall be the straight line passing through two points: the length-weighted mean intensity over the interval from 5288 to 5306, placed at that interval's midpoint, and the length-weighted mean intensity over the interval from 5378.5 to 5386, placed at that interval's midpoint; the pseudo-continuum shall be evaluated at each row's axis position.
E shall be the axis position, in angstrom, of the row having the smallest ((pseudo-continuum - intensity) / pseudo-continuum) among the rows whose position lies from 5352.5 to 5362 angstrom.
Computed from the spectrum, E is 5359.33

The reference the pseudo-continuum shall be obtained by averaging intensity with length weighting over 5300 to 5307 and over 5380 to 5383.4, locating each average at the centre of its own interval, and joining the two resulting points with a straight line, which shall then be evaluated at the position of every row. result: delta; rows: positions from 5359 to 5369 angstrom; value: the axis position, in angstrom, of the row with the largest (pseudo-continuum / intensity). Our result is 5367.98 angstrom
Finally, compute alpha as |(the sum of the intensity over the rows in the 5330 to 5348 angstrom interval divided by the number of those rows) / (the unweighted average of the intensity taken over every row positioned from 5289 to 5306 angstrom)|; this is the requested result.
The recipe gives 1.04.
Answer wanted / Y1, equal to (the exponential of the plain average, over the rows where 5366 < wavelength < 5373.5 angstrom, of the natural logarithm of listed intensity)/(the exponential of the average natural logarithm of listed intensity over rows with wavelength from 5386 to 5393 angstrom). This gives 0.980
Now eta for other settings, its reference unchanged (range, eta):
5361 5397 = 5396.48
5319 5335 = 5328.57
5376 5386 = 5380.35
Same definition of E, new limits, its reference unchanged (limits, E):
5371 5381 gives 5376.64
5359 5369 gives 5359.33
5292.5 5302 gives 5293.11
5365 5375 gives 5365.50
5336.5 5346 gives 5337.16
